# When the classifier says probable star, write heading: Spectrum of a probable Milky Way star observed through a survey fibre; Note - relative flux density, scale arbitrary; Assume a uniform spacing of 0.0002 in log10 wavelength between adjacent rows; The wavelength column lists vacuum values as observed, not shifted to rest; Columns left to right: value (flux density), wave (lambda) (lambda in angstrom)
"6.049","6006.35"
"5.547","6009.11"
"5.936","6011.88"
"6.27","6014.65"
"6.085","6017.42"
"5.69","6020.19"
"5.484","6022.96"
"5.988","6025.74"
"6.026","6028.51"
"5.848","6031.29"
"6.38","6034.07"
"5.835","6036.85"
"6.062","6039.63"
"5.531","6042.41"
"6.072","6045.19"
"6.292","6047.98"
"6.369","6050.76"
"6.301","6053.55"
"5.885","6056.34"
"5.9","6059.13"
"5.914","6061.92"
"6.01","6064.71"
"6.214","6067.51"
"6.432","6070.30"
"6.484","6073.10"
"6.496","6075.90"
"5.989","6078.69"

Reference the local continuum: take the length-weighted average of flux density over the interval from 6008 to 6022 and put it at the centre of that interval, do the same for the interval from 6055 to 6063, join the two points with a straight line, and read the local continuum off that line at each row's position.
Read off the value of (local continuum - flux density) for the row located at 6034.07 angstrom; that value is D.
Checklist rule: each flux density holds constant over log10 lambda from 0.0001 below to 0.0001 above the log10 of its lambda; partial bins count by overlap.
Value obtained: -0.5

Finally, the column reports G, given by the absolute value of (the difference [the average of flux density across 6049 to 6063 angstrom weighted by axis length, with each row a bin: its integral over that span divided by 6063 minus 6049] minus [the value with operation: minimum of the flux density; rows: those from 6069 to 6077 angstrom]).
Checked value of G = 0.348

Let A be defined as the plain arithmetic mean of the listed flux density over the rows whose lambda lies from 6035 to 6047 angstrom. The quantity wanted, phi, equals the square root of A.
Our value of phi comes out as 2.42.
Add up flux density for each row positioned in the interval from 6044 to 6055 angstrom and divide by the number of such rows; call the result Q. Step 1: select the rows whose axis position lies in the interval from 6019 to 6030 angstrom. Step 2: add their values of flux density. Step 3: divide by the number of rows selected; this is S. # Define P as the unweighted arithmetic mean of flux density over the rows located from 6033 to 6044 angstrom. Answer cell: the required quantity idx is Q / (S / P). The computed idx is 6.4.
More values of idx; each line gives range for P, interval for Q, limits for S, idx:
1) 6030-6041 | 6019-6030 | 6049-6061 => 5.7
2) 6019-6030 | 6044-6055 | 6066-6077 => 5.7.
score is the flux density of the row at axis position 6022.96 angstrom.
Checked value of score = 5.484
